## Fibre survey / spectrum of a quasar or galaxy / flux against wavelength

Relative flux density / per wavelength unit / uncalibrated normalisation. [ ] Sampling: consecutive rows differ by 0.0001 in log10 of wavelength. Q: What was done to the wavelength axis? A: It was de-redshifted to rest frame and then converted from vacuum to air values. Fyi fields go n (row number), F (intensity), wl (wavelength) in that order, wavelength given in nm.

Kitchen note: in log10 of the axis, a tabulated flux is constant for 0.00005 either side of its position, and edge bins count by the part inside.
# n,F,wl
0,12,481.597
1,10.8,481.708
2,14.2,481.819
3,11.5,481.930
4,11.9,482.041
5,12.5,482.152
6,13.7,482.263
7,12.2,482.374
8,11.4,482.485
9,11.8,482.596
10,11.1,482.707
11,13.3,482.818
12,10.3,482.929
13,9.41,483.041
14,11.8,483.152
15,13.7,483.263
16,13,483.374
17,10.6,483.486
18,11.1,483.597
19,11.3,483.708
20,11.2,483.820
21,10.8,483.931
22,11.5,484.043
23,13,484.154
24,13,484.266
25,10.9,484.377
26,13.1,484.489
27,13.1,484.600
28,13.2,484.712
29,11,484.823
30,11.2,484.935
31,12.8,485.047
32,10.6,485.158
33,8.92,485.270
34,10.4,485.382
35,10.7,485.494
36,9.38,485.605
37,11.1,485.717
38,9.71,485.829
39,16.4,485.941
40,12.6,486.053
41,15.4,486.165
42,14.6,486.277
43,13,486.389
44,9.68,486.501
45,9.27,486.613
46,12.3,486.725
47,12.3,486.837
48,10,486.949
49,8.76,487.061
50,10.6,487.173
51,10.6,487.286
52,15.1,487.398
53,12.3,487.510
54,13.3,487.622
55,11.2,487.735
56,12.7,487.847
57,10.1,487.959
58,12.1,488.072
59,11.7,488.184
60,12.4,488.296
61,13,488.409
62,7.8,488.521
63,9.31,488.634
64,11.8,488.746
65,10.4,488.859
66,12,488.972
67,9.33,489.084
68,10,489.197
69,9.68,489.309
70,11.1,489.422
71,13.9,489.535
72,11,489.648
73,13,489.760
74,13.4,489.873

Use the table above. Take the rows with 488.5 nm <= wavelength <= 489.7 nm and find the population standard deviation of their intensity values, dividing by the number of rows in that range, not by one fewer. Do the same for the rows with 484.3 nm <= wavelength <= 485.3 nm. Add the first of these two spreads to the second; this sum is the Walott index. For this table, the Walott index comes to 3.0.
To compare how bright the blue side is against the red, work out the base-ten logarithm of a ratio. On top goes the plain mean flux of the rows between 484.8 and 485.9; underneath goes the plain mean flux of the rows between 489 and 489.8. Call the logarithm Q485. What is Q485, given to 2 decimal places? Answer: -0.02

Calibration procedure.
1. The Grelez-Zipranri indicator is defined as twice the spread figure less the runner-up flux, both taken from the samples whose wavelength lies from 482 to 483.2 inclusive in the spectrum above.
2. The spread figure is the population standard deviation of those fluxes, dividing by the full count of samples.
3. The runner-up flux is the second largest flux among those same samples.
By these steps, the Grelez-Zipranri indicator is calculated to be -11.0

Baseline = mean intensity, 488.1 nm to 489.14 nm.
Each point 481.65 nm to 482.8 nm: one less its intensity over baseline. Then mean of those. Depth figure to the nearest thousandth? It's -0.115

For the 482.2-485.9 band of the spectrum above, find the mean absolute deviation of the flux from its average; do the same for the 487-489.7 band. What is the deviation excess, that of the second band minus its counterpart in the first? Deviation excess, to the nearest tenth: 0.3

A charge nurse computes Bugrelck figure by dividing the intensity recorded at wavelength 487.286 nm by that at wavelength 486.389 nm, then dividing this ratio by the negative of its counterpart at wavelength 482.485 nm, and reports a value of -0.072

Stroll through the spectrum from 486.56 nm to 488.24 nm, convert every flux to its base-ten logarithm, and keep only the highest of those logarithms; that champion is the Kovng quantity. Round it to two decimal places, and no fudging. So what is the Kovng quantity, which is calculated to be 1.18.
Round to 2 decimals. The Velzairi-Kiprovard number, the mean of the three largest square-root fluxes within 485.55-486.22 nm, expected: 3.84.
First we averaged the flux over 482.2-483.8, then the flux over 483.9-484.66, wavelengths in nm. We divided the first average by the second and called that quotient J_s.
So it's 0.96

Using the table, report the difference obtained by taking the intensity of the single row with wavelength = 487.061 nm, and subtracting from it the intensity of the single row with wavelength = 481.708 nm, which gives -2.0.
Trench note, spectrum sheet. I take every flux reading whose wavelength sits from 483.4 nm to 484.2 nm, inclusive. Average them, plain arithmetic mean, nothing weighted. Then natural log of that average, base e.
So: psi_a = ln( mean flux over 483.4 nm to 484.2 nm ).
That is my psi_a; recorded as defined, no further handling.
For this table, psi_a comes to 2.43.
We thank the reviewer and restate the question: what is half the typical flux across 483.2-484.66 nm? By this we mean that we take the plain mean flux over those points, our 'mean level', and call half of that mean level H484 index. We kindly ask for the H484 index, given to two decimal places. 6.01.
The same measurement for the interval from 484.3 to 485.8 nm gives 5.63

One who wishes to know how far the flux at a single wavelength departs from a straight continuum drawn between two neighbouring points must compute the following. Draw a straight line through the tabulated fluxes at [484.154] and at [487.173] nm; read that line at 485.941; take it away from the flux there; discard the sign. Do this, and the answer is 4.8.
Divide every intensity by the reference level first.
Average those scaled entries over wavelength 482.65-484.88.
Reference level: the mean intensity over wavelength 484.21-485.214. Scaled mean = 0.977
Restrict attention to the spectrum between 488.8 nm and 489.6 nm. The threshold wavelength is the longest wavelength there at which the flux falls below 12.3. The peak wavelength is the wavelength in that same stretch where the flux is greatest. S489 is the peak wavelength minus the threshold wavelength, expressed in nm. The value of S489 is 0.11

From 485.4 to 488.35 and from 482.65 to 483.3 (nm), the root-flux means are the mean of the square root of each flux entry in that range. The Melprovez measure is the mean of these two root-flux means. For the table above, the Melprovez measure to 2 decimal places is 3.41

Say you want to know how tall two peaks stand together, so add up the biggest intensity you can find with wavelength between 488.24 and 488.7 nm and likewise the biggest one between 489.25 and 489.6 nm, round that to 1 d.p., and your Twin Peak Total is 26.9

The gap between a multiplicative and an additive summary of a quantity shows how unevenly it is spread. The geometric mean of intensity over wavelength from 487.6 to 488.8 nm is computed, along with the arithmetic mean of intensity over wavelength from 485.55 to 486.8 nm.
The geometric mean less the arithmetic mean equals -0.9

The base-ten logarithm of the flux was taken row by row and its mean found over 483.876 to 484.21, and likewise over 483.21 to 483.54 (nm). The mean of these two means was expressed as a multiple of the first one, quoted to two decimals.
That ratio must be 1.01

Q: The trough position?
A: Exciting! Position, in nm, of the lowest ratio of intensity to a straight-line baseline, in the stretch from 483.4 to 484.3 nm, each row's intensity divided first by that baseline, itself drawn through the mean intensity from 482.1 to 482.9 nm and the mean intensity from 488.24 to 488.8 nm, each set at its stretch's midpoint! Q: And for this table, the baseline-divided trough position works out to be 483.486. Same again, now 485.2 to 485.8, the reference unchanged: 485.270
